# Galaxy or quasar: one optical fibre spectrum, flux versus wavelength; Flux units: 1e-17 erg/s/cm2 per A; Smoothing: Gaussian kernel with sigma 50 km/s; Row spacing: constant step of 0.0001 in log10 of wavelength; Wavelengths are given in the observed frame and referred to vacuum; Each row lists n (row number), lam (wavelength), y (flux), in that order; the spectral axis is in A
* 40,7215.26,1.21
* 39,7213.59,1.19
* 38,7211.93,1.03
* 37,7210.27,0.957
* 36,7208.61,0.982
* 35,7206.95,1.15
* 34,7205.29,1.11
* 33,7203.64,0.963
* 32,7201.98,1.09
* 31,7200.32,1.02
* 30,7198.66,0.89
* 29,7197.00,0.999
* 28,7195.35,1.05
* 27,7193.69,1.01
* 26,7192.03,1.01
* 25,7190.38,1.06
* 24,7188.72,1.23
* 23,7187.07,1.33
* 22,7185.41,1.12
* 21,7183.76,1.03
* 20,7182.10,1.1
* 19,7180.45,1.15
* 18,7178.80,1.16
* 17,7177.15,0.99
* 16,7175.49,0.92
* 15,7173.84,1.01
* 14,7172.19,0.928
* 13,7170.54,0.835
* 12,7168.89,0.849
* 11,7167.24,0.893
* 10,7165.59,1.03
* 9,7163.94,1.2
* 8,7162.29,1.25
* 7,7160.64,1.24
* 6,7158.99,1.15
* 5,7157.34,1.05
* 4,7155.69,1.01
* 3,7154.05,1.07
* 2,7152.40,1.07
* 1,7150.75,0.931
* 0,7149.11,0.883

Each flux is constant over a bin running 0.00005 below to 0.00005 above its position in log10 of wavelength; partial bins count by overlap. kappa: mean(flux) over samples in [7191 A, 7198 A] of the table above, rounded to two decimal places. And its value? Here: 1.02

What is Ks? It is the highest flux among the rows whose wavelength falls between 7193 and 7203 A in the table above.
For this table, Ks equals 1.09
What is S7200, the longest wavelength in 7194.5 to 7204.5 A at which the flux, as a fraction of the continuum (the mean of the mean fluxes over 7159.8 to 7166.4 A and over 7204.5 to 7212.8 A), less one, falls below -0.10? 7203.64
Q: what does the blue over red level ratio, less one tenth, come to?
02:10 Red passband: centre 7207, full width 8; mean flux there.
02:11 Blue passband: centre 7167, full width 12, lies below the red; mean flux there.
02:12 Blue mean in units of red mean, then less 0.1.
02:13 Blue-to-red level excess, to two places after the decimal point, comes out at 0.87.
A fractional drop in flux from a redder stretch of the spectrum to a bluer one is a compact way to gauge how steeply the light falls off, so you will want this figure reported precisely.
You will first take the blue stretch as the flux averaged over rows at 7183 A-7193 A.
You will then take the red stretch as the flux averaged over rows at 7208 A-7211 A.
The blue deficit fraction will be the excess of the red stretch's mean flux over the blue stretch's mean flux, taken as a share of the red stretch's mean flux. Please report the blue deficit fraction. -0.17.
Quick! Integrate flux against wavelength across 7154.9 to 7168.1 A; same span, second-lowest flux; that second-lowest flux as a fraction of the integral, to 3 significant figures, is 0.0694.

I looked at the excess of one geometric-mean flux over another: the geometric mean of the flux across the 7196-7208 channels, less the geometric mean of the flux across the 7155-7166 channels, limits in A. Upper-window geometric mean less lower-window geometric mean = -0.10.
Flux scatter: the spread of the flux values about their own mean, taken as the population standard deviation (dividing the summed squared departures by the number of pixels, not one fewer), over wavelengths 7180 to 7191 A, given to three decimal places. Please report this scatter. 0.096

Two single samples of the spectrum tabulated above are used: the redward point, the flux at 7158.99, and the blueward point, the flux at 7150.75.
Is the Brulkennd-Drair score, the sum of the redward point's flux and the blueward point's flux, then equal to 2.08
